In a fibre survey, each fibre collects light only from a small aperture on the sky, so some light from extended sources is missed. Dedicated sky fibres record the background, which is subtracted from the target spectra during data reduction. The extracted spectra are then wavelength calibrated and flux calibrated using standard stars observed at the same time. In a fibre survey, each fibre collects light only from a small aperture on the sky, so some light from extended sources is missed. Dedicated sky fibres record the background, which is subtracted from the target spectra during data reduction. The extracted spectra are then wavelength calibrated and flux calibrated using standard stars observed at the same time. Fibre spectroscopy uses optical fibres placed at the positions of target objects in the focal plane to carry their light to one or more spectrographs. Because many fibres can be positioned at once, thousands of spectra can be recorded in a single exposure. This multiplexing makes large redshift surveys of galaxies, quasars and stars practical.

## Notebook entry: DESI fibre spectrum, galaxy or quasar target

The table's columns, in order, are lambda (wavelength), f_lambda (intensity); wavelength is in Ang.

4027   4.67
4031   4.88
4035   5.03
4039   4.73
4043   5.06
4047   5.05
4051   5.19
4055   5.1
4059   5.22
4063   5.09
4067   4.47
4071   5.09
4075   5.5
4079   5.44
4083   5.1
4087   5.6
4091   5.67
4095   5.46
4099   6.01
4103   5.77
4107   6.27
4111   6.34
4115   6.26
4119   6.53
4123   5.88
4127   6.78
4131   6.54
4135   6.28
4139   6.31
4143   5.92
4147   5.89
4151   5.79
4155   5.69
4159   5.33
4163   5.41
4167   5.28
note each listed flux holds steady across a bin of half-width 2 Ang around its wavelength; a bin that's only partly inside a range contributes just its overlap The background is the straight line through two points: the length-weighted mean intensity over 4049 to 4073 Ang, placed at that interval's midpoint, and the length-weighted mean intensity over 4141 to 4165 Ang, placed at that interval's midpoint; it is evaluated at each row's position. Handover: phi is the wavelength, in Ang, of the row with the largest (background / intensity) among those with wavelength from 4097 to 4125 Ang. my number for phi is 4123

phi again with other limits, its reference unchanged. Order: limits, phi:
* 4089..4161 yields 4159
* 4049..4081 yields 4067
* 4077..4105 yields 4083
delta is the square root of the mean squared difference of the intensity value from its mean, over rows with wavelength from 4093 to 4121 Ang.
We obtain 0.34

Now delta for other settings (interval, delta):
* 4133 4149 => 0.20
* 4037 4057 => 0.16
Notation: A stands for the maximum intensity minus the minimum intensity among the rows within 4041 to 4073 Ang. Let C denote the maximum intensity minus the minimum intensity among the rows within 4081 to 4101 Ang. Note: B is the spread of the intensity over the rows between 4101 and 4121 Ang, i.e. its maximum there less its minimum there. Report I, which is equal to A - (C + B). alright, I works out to -0.92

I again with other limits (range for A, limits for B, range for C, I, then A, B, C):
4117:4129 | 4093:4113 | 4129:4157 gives -0.83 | 0.90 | 0.9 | 0.85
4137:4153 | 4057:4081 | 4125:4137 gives -1.01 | 0.52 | 1.0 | 0.50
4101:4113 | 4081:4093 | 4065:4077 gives -1.03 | 0.57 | 0.6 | 1.03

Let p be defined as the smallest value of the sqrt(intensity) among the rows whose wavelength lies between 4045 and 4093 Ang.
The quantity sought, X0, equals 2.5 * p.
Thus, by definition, 5.3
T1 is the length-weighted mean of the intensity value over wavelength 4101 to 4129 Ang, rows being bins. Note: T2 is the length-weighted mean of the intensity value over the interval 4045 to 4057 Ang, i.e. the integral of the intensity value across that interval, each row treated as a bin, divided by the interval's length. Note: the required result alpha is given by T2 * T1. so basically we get 32.0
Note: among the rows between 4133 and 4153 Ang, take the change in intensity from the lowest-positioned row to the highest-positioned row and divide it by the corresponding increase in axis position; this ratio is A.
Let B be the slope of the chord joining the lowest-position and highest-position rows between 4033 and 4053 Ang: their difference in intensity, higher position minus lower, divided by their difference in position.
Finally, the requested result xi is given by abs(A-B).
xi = 0.0406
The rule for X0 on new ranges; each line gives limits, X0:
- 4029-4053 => 5.4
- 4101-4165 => 5.8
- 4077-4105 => 5.6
